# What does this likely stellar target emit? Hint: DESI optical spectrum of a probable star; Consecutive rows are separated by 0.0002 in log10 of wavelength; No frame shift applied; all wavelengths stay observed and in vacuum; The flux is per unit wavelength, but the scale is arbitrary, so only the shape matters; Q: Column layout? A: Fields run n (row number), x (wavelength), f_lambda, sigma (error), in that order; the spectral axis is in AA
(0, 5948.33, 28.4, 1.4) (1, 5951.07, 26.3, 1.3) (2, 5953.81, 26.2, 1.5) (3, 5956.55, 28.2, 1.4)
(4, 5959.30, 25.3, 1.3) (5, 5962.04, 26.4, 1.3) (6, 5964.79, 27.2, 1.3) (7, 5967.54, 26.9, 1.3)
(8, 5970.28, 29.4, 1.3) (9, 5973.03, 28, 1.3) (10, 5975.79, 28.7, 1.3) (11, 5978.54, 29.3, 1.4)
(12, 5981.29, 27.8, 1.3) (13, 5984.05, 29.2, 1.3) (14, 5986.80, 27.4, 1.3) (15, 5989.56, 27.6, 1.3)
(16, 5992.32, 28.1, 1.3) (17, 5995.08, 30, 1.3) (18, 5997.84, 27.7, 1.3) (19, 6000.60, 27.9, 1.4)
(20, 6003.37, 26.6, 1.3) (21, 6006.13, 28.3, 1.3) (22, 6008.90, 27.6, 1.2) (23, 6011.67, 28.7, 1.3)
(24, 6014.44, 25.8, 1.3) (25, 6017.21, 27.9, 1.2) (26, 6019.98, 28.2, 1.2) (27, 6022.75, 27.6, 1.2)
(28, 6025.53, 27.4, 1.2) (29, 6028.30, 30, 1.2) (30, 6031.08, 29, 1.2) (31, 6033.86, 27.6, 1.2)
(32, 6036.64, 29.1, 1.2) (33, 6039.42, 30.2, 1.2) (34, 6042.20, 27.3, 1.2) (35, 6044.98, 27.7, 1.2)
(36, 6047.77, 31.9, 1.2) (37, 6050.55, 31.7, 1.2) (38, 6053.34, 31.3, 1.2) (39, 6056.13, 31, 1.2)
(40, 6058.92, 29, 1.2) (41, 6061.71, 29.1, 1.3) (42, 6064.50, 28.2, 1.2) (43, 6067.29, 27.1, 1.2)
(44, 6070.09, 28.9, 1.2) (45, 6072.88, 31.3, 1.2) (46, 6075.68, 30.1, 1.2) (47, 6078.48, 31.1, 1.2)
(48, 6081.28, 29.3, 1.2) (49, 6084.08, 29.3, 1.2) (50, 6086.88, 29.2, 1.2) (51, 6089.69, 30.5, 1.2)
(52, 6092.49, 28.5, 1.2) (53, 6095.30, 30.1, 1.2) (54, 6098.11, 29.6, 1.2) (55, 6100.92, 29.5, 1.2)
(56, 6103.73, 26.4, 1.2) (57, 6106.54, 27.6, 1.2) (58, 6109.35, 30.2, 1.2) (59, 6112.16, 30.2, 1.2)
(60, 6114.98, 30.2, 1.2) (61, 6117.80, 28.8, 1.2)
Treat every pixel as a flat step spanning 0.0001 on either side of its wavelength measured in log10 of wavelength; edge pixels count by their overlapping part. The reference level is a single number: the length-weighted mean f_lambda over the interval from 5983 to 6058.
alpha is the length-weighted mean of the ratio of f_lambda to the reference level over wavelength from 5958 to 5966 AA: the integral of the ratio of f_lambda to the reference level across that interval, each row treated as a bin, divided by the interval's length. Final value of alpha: 0.92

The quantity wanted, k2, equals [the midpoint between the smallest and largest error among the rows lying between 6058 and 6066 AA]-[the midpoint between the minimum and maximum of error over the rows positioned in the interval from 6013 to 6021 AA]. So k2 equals 0.000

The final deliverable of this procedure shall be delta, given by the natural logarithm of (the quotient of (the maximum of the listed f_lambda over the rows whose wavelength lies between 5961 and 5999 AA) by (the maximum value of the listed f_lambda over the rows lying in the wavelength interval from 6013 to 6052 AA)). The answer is -0.06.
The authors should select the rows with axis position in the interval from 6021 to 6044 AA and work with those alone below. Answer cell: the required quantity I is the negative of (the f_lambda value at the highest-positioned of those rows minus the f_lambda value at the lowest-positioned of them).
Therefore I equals 0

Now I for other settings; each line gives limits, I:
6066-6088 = -2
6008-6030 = -2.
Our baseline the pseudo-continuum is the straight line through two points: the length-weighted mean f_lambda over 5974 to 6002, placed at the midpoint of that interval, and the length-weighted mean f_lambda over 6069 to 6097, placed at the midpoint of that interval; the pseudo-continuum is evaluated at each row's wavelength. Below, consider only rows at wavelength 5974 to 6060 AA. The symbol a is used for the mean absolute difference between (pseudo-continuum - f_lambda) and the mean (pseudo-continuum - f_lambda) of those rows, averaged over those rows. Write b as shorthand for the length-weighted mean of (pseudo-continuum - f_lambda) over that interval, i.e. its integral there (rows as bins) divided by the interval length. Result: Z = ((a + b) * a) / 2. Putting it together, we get 0.7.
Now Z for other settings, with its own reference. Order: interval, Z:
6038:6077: 0.9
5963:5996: 0.3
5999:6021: 0.6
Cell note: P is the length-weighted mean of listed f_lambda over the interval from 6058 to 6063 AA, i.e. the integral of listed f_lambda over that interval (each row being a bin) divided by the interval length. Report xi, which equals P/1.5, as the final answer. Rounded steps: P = 29.1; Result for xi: 19.4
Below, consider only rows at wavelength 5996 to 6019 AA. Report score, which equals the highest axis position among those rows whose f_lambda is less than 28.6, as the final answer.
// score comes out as 6017.21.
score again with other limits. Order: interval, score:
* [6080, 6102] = 6092.49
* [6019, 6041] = 6033.86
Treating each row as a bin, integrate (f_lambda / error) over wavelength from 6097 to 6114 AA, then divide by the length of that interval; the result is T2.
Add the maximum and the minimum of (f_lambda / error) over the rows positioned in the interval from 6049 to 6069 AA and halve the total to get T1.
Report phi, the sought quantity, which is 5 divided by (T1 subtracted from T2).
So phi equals -18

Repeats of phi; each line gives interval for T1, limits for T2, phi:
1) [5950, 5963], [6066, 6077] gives 1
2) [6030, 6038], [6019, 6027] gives -10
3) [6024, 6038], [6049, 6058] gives 2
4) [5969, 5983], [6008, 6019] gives 18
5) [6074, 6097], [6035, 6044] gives -6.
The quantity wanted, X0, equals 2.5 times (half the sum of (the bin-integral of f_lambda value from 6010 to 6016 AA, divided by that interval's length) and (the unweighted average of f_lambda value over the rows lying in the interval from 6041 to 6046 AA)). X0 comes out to 68.5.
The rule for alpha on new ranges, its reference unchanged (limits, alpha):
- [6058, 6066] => 1.00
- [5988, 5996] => 0.99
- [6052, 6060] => 1.06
